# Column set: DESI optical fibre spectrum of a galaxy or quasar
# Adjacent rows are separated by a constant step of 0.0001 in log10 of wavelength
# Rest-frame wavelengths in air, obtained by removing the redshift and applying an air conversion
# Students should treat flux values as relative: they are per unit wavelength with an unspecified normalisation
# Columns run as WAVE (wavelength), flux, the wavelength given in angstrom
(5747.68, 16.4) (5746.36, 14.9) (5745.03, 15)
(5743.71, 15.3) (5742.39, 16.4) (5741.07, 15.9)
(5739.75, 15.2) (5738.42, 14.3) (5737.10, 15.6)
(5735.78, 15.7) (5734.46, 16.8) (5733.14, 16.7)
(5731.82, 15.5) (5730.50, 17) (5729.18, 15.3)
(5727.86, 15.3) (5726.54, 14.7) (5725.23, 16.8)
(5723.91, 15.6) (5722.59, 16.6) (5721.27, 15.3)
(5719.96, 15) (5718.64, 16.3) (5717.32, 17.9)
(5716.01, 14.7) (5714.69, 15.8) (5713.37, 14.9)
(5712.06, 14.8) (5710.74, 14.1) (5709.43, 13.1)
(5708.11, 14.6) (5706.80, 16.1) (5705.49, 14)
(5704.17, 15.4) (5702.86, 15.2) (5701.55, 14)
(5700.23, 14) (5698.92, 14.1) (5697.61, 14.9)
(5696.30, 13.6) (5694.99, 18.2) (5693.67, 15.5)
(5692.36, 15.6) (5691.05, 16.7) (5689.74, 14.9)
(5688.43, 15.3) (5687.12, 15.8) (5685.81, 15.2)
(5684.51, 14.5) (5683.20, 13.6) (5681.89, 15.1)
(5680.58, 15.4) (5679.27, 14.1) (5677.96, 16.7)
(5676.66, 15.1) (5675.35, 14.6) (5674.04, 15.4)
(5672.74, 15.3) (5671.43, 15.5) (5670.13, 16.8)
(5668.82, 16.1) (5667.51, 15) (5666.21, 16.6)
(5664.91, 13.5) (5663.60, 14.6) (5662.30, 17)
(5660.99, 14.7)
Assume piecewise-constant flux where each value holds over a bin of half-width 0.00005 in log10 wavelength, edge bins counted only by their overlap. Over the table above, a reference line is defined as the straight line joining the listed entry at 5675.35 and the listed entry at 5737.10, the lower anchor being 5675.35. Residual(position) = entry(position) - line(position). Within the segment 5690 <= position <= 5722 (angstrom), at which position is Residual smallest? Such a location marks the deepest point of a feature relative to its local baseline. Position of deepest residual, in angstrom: 5709.43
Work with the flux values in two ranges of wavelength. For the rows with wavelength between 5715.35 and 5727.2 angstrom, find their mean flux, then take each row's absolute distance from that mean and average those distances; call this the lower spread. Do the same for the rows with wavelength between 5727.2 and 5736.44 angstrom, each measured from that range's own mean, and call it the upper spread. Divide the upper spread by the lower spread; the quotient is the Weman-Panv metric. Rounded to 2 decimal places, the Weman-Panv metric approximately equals 0.75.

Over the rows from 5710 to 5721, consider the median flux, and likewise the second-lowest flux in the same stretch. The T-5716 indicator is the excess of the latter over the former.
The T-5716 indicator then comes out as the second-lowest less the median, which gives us -0.25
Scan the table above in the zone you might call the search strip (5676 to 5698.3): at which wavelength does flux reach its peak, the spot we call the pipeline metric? 5694.99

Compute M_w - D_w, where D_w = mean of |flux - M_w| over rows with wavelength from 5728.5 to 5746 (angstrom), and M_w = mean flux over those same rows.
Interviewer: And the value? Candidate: 15.1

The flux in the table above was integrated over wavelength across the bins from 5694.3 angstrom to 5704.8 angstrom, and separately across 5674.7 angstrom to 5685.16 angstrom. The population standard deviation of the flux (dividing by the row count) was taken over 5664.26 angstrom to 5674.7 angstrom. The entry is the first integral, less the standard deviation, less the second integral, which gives 0.0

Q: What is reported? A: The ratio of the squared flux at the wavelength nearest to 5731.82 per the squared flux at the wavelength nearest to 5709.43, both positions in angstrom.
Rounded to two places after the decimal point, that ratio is 1.40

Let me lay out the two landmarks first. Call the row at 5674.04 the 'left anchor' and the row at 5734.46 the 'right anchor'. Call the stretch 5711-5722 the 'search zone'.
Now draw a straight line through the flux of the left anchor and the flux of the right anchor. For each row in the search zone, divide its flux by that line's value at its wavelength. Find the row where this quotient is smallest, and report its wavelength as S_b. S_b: 5716.01 angstrom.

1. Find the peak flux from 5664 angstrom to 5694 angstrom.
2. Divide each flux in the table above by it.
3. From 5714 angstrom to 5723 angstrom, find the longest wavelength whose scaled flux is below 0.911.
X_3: 5721.27 angstrom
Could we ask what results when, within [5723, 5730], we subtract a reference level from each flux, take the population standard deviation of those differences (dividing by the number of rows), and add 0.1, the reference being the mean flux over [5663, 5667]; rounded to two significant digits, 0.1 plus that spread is 0.79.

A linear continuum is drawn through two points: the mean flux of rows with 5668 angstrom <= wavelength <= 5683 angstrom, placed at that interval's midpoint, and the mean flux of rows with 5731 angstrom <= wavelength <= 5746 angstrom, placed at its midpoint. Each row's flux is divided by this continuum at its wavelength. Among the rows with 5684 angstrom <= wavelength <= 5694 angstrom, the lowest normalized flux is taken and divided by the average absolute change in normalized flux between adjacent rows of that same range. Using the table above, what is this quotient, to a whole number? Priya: 20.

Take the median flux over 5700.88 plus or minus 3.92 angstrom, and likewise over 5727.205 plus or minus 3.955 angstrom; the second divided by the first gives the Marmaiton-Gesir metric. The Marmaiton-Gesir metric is 1.07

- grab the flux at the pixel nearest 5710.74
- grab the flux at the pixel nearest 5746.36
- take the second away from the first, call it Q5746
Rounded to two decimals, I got -0.80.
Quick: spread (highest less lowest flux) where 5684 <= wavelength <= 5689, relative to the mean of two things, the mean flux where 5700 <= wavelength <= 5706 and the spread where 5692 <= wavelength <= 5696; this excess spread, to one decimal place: -7.3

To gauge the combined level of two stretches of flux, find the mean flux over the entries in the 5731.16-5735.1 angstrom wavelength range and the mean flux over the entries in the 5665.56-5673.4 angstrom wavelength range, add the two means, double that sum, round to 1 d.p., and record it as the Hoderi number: 64.4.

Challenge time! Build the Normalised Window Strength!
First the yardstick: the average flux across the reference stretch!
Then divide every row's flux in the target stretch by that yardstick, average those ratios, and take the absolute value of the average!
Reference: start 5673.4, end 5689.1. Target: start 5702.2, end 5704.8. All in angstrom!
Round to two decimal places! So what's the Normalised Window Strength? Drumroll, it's 1.02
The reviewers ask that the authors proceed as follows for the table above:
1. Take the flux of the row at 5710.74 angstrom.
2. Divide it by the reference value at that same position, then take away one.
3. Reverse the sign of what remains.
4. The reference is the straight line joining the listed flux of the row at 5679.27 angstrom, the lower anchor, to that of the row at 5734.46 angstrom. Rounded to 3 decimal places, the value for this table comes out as 0.098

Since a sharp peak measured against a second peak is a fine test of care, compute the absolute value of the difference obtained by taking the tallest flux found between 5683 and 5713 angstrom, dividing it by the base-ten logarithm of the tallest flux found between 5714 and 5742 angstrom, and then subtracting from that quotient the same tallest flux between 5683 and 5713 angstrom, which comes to 3.67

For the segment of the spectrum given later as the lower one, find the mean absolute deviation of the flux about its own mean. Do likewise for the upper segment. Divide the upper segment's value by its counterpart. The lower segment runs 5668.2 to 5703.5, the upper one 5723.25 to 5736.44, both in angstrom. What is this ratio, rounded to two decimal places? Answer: 0.93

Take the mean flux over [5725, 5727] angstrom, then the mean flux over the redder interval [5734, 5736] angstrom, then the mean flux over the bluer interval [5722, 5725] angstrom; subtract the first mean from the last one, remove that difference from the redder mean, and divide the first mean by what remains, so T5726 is 0.99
